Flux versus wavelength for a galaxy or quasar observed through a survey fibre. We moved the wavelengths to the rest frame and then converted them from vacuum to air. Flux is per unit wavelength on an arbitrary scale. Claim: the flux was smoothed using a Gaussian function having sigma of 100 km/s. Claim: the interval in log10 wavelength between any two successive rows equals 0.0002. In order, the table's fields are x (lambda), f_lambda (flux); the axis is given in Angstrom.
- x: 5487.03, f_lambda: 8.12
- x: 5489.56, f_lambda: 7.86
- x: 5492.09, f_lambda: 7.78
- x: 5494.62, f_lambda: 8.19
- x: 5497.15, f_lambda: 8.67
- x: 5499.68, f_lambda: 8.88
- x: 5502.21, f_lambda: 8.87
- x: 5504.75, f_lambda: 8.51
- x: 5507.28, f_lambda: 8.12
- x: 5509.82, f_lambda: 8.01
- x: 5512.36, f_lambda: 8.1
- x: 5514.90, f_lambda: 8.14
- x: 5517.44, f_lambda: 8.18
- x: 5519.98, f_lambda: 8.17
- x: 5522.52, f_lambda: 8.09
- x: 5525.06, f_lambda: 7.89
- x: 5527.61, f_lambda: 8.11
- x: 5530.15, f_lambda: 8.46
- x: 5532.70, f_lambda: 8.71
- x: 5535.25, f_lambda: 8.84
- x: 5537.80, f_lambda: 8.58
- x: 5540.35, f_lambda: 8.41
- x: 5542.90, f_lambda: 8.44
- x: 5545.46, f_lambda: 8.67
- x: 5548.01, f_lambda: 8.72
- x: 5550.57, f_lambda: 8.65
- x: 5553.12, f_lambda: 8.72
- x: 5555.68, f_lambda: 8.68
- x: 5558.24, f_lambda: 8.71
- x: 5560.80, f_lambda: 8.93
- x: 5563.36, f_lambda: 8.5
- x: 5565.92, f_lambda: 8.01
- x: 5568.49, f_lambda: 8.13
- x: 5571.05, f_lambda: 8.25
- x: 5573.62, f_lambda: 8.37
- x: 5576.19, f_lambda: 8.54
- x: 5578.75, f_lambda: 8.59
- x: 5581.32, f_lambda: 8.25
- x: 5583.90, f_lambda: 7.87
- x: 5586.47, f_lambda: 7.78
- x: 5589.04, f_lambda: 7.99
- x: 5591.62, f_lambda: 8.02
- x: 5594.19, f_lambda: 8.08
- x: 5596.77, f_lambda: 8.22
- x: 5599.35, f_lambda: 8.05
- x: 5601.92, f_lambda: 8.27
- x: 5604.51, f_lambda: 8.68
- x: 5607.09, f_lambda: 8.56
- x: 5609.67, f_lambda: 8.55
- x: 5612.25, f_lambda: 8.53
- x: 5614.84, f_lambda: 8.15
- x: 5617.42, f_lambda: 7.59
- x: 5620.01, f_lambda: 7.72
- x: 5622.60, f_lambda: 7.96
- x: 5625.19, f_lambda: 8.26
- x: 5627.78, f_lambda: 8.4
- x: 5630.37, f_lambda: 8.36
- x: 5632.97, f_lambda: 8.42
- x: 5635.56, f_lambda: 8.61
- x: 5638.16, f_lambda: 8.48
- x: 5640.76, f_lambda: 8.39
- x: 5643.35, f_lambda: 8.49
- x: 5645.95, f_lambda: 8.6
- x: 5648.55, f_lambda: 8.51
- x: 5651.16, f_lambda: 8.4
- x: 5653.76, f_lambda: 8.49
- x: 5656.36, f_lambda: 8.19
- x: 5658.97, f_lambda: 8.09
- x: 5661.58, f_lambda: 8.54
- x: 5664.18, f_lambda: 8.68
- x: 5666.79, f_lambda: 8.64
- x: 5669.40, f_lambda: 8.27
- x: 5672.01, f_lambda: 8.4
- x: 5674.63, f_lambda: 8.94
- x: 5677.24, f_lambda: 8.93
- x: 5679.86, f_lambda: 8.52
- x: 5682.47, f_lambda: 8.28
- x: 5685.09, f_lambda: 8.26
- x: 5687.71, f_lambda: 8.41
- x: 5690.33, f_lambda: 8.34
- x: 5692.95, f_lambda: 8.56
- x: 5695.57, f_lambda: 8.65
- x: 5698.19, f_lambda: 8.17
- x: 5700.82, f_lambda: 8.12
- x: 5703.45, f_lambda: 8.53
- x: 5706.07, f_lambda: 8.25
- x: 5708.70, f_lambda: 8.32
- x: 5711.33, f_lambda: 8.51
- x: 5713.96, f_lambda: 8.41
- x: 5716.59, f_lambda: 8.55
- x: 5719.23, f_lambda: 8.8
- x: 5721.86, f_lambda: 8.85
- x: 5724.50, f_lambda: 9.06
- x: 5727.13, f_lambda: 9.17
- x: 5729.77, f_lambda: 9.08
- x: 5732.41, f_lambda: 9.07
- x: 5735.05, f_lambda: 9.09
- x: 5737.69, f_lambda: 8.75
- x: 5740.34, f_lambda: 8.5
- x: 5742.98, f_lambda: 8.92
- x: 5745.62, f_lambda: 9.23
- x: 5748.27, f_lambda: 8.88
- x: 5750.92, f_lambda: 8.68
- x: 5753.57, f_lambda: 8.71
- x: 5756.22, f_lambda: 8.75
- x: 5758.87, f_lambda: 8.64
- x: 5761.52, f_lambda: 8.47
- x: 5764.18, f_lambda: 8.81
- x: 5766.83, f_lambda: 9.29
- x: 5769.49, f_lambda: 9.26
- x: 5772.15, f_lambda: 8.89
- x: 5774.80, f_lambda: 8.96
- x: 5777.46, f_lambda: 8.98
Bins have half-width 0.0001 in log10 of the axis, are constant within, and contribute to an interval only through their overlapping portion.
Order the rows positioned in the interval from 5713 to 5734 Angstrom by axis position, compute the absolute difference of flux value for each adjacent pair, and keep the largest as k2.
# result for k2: 0.25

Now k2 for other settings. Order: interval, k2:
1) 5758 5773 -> 0.48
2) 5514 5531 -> 0.35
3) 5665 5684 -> 0.54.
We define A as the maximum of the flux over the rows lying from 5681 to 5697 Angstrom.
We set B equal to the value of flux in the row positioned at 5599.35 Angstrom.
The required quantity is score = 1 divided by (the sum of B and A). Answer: 0.0599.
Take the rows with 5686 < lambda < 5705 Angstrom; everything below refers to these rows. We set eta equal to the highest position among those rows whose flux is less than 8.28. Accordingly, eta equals 5700.82 Angstrom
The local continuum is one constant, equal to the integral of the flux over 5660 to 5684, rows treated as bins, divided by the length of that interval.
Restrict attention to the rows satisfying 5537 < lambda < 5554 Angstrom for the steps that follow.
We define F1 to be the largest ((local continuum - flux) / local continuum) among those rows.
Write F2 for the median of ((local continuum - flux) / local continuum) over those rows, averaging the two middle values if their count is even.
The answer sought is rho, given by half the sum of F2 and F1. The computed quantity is 0.00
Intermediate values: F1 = 0.019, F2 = -0.009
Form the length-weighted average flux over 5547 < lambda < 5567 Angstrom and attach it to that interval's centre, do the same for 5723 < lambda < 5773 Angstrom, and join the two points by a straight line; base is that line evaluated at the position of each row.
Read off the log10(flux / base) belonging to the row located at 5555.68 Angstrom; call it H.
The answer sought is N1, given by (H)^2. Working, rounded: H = 0.00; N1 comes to 0.0000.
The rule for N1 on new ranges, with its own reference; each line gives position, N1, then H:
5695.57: 0.0001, -0.01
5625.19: 0.0006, -0.02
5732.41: 0.0001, 0.01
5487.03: 0.0004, -0.02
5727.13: 0.0002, 0.01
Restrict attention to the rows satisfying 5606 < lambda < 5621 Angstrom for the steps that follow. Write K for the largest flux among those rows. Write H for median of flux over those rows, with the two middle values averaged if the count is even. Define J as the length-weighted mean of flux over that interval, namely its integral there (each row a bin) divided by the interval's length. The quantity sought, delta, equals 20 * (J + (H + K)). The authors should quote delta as 502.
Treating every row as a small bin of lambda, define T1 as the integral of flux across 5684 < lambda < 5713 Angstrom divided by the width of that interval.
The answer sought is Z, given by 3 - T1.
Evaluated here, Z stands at -5.4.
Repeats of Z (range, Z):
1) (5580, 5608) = -5.2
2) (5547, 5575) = -5.5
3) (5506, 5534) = -5.2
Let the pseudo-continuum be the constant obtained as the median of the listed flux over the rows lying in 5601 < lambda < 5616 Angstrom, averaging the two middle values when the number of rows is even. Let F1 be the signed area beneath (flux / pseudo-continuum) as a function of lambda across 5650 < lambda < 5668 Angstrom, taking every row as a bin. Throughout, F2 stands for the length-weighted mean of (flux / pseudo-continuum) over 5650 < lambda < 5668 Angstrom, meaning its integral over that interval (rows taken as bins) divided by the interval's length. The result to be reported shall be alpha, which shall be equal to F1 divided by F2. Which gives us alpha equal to 18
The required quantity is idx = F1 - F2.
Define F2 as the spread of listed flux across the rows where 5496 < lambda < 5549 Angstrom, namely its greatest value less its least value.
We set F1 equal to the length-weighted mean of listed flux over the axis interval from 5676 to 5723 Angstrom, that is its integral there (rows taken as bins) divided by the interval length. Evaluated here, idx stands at 7.48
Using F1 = 8.47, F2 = 0.99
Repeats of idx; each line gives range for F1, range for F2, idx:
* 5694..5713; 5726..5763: 7.61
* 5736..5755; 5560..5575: 7.89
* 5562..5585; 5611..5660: 7.26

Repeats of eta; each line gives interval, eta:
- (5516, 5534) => 5527.61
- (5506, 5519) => 5517.44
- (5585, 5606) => 5601.92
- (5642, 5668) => 5658.97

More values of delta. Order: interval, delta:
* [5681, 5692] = 501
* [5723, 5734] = 547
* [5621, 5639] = 507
